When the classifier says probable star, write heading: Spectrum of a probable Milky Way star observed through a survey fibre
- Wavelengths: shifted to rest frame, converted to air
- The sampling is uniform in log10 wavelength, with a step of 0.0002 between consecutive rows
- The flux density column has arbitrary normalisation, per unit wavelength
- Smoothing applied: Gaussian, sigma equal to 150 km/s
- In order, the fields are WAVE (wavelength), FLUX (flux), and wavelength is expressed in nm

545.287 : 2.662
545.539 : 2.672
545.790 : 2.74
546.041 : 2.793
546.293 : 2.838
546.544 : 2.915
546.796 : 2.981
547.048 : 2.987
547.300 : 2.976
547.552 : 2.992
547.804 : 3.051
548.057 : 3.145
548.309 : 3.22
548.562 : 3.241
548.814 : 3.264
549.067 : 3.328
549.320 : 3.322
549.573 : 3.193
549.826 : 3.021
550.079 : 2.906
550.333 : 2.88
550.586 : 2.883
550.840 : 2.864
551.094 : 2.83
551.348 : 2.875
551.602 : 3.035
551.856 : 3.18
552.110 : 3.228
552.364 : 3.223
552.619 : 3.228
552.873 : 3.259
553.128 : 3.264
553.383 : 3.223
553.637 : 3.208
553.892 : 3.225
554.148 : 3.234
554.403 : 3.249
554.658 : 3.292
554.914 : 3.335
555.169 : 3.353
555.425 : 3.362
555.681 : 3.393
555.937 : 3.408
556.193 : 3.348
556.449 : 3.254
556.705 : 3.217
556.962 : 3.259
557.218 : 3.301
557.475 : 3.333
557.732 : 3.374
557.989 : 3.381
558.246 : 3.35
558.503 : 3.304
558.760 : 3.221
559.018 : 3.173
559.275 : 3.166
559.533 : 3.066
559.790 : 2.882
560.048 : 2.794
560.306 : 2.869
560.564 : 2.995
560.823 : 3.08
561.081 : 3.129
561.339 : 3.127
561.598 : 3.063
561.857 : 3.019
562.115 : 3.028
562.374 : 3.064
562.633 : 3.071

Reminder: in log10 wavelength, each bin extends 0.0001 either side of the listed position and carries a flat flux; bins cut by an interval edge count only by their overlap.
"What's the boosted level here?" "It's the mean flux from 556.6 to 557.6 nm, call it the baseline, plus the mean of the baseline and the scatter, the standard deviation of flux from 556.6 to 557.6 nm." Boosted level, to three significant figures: 4.94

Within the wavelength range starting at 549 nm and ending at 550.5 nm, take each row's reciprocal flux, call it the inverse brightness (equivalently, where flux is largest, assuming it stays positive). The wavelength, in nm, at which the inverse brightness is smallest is 549.067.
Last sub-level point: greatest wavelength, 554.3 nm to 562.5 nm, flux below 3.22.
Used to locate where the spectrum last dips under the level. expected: 562.374 nm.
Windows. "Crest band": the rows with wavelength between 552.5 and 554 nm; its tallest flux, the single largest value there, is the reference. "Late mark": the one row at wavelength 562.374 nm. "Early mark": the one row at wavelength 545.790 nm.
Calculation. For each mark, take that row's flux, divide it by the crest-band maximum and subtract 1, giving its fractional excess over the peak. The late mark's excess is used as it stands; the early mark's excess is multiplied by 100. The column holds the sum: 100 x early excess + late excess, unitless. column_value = -16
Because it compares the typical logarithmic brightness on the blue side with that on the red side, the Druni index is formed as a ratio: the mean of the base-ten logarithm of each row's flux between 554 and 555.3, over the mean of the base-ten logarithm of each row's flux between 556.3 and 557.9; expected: 1.00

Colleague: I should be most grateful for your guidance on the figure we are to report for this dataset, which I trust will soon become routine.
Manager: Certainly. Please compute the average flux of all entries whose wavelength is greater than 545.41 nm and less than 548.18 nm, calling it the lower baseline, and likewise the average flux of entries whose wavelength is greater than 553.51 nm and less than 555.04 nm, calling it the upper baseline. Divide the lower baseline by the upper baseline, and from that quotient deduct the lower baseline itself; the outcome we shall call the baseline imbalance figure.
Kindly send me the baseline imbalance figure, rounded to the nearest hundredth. -2.02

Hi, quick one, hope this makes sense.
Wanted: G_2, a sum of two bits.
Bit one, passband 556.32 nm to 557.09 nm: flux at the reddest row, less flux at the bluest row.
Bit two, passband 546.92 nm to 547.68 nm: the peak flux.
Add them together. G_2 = 3.00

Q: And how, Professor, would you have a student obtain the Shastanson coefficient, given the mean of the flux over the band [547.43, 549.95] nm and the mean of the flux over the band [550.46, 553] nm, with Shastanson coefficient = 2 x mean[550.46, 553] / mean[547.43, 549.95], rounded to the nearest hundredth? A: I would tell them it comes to 1.93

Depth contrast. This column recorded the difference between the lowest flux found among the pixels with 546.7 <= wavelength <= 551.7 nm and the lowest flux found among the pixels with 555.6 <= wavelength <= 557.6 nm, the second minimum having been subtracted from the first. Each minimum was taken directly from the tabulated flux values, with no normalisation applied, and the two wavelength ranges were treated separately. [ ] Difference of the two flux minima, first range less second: -0.39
